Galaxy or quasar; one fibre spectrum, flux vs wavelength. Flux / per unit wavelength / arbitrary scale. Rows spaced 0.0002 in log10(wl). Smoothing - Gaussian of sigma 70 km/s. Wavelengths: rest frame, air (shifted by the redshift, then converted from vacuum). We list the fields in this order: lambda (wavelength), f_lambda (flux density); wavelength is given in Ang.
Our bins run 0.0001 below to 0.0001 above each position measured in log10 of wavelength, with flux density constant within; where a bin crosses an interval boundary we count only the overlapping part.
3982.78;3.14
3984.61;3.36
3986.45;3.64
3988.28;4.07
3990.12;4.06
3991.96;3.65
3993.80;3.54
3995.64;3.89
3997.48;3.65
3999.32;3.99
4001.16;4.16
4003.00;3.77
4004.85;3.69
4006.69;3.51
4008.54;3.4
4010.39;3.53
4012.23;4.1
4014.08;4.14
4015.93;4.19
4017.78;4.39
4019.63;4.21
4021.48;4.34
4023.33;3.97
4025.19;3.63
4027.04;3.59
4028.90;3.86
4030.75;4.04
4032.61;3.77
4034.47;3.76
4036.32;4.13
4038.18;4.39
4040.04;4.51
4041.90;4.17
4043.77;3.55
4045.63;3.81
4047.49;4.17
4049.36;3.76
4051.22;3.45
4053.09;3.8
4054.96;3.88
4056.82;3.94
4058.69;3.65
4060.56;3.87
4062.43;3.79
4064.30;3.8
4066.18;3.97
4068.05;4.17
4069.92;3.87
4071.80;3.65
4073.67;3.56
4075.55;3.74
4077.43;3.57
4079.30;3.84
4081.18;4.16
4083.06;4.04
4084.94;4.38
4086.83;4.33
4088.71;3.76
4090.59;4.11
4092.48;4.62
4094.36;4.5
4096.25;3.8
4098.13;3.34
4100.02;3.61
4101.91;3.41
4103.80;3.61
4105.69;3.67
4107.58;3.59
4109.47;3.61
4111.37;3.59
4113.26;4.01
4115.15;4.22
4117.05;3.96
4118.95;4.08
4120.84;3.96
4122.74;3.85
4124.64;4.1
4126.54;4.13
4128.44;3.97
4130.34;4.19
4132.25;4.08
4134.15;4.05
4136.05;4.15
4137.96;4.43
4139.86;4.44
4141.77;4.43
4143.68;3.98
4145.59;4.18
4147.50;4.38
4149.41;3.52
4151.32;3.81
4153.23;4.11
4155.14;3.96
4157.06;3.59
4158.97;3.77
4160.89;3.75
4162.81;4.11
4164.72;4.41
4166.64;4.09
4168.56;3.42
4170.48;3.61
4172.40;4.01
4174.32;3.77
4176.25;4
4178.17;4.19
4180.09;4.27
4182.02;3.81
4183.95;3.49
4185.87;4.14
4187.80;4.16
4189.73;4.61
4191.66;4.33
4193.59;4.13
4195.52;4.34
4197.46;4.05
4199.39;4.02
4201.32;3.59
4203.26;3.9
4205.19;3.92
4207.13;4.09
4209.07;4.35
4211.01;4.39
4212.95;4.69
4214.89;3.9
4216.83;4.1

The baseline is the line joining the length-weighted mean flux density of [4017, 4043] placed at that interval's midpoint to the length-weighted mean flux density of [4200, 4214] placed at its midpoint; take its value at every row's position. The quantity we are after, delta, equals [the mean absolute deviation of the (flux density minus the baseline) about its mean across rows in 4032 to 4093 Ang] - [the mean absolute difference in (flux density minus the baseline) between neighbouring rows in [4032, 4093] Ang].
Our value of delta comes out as -0.012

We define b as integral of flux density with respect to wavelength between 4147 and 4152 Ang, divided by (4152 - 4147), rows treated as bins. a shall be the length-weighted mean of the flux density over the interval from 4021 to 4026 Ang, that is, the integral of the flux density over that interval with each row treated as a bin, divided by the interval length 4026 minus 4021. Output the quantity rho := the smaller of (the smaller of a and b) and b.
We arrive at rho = 3.87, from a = 3.95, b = 3.87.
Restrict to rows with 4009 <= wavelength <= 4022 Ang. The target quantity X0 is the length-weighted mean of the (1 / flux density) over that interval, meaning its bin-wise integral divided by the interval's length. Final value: 0.246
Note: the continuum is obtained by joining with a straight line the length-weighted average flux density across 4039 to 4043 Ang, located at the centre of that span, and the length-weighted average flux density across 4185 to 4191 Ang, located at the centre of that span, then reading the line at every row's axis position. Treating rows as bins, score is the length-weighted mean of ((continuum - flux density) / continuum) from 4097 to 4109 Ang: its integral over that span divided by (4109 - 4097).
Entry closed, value 0.18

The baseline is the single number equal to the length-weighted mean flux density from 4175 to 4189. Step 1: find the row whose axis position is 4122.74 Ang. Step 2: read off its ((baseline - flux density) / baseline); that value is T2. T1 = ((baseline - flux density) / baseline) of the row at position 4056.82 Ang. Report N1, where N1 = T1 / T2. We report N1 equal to 0.4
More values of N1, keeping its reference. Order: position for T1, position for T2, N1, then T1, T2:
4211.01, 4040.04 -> 0.8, -0.09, -0.12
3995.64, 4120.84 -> 2.3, 0.03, 0.01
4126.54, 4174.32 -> -0.5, -0.03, 0.06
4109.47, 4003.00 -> 1.7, 0.10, 0.06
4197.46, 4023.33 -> -0.9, -0.01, 0.01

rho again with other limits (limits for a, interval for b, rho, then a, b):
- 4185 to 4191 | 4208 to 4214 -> 4.31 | 4.31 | 4.46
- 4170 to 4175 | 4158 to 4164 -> 3.82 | 3.82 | 3.90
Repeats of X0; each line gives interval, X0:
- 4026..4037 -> 0.260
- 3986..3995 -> 0.264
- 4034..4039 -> 0.244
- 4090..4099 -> 0.249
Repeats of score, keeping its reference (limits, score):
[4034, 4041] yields 0.02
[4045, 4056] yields 0.11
